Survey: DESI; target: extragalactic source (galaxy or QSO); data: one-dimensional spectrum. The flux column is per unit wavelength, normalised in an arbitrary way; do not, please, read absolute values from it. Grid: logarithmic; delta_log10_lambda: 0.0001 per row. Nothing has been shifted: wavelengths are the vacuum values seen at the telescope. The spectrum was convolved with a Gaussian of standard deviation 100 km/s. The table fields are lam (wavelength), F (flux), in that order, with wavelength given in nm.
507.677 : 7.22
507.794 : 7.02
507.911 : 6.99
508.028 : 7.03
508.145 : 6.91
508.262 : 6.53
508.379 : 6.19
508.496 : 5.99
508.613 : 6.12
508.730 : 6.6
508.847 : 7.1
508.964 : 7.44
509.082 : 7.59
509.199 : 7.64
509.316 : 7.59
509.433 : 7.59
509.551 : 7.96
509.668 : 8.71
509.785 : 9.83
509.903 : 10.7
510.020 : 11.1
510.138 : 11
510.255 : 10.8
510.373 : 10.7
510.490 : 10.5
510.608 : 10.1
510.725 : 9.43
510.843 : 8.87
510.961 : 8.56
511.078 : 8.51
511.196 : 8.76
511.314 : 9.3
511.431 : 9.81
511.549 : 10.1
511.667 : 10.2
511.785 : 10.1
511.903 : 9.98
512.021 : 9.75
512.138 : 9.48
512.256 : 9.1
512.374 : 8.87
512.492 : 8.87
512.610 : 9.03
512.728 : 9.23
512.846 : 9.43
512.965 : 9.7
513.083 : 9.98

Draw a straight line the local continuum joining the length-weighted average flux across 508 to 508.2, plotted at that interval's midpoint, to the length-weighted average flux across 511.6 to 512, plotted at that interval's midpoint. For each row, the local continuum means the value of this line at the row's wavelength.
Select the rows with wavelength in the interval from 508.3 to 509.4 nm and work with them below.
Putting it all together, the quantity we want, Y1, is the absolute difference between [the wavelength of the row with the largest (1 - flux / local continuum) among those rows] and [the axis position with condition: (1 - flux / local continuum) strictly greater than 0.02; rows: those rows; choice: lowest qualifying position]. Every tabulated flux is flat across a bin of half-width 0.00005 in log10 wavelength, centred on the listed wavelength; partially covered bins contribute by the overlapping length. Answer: 0.12 nm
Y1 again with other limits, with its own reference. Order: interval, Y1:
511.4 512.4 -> 0.35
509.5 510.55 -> 0.00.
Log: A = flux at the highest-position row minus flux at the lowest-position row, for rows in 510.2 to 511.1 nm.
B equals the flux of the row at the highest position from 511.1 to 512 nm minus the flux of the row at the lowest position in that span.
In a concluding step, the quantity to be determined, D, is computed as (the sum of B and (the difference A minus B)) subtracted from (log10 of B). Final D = 2.4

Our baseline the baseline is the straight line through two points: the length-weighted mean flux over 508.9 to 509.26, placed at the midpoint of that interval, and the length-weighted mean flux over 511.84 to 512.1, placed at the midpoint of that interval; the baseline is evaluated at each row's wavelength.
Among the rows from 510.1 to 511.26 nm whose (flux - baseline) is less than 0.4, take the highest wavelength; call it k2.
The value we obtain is 511.196 nm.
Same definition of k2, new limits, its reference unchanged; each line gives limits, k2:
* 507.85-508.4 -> 508.379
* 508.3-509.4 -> 509.316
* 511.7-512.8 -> 512.728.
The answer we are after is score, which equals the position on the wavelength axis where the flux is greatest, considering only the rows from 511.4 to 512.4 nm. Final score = 511.667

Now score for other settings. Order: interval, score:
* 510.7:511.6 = 511.549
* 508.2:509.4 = 509.199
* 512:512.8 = 512.021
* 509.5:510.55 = 510.020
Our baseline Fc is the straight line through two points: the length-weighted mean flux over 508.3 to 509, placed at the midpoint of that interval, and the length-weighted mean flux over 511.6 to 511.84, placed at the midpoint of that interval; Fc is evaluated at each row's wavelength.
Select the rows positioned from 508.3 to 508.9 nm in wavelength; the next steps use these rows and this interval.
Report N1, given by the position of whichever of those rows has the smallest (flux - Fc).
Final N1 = 508.613 nm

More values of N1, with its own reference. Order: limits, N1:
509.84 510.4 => 510.373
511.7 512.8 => 512.492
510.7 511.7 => 511.078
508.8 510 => 509.433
